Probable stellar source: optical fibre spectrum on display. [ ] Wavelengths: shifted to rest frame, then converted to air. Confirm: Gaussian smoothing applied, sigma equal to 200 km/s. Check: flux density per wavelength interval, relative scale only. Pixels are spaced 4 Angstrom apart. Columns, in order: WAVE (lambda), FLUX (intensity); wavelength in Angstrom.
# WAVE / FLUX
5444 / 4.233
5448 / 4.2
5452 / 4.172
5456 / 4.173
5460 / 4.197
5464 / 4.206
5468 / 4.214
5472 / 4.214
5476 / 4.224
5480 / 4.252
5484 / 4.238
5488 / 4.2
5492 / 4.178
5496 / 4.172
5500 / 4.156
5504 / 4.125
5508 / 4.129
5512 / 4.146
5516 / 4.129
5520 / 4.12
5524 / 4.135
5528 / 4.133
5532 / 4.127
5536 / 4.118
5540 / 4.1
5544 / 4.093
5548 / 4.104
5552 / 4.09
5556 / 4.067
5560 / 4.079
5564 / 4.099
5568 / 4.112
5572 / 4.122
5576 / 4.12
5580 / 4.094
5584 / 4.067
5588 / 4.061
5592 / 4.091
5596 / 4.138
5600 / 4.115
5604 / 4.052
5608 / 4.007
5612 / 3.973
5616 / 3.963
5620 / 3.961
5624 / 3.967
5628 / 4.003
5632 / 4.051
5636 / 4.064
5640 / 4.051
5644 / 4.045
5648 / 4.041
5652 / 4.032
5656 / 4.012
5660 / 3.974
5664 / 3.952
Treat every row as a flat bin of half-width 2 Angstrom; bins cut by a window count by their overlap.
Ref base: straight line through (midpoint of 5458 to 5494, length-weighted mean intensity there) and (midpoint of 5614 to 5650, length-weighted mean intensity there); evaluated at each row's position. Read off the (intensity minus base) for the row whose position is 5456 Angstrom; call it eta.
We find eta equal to -0.066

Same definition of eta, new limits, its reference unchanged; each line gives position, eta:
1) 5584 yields -0.010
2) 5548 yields -0.019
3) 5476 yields 0.010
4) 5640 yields 0.045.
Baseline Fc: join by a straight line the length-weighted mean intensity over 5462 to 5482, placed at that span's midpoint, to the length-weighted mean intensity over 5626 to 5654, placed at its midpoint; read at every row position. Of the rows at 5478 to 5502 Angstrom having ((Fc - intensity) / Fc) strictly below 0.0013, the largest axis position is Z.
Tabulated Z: 5488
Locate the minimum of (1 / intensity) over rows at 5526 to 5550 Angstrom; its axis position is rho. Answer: 5528 Angstrom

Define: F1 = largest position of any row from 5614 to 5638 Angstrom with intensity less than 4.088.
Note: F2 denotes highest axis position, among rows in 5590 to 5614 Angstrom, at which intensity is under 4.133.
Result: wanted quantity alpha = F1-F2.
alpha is 24 Angstrom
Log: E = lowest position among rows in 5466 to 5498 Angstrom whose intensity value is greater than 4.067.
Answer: 5468 Angstrom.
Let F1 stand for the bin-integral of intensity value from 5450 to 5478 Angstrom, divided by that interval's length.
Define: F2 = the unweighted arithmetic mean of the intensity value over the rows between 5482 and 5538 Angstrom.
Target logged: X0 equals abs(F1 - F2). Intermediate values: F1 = 4.20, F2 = 4.15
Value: 0.050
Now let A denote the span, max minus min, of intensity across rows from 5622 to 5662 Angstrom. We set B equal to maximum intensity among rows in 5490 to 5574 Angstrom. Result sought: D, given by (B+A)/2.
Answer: 2.14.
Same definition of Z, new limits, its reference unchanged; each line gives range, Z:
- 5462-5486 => 5484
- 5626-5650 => 5648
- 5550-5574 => 5572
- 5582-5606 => 5600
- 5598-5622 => 5600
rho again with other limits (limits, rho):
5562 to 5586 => 5572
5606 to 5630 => 5608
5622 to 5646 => 5636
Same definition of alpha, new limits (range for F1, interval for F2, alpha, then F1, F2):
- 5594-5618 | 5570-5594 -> 24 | 5616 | 5592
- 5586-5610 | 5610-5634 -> -24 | 5608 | 5632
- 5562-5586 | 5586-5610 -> -24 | 5584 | 5608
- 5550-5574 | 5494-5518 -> 44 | 5560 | 5516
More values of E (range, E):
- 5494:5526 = 5496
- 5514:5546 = 5516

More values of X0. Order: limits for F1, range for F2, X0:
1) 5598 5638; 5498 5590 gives 0.094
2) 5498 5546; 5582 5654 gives 0.088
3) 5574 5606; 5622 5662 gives 0.068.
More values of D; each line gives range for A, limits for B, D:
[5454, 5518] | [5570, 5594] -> 2.12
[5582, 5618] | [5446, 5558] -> 2.21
